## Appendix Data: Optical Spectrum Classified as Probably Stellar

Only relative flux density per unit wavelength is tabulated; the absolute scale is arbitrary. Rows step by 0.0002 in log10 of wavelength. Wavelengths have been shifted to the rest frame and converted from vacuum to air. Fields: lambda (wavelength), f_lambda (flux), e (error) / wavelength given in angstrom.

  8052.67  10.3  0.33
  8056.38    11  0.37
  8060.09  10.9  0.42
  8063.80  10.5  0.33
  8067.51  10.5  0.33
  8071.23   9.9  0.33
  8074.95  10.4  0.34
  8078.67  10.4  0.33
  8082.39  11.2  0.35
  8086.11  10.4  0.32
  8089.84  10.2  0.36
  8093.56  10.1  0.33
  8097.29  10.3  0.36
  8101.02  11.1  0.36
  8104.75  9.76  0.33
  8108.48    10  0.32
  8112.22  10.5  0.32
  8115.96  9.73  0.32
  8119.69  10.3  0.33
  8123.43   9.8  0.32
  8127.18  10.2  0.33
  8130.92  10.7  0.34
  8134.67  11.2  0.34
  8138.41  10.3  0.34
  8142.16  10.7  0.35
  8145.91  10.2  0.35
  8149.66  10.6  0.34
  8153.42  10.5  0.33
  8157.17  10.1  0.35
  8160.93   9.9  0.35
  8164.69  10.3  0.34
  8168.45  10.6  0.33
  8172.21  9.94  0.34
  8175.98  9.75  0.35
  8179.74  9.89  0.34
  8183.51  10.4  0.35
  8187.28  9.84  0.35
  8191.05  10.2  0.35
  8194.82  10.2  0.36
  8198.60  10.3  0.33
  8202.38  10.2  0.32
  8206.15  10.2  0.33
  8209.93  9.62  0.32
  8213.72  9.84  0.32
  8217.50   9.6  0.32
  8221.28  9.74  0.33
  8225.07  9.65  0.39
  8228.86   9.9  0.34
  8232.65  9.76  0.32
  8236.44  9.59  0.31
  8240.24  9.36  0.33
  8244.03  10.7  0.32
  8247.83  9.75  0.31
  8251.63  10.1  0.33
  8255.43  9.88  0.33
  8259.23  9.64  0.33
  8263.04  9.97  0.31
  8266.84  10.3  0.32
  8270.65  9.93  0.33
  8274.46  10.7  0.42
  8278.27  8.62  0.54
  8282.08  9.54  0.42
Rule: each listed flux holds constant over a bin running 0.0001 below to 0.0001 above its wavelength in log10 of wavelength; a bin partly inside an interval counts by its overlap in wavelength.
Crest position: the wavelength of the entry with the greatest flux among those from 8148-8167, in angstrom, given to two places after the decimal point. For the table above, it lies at 8149.66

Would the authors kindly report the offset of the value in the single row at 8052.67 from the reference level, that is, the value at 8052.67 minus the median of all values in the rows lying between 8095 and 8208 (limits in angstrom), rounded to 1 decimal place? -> 0.1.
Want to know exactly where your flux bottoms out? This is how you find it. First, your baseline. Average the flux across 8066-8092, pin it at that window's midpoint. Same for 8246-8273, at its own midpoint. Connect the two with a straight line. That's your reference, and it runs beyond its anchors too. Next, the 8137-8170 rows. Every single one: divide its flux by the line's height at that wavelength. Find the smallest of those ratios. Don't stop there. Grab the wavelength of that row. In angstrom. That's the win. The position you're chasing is 8160.93 angstrom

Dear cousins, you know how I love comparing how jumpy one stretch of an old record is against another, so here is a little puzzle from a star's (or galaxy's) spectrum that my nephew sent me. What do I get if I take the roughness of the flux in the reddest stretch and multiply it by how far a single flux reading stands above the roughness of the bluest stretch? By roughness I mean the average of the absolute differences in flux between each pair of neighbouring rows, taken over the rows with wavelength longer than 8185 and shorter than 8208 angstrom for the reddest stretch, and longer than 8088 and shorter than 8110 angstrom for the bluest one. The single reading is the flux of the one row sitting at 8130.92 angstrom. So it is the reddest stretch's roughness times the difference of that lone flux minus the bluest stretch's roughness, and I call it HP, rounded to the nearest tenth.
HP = 1.1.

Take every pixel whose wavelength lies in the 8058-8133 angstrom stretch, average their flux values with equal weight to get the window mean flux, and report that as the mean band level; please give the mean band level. 10.3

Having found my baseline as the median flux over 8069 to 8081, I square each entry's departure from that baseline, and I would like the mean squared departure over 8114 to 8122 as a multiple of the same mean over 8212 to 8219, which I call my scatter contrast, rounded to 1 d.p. 0.5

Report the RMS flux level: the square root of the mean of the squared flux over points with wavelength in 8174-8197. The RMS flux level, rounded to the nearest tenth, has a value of 10.0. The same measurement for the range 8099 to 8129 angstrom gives 10.2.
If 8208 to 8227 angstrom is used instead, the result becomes 9.7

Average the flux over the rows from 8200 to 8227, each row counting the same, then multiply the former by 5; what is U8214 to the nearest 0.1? 49.2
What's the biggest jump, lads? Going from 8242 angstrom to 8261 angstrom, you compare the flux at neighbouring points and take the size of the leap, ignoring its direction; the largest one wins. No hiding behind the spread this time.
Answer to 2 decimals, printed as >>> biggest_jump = 0.95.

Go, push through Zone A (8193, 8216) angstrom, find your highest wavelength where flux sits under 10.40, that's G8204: 8213.72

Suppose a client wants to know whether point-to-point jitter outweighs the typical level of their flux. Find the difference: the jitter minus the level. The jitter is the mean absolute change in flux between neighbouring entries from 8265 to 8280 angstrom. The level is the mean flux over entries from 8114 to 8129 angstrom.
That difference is -8.9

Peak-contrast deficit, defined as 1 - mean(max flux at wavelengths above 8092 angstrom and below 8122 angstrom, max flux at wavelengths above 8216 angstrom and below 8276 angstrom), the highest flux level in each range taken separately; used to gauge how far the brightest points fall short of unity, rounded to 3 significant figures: -9.90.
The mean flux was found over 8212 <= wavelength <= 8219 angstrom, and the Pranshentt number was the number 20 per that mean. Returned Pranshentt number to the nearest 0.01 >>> 2.06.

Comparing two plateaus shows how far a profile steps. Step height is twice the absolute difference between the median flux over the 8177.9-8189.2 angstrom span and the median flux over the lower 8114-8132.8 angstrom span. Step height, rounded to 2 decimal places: 0.62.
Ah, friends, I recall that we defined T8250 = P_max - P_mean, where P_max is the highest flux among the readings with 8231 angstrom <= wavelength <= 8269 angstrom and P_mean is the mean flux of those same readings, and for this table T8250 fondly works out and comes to 0.79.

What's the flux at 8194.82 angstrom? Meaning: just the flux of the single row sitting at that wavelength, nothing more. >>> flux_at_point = 10.2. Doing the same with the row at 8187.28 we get 9.84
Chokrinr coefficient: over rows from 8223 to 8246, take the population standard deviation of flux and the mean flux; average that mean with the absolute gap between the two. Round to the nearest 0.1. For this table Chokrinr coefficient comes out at 9.6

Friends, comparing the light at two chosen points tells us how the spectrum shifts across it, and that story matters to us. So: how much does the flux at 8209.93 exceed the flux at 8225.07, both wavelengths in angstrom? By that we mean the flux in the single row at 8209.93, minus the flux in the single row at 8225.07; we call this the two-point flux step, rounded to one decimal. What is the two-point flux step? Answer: 0.0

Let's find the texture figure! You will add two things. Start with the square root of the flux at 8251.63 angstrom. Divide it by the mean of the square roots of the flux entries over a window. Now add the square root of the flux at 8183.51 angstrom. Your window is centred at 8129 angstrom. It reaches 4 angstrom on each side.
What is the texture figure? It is 4.21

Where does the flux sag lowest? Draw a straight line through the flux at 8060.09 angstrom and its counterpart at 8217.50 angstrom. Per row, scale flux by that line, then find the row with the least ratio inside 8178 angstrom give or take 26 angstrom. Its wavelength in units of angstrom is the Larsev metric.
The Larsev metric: 8175.98 angstrom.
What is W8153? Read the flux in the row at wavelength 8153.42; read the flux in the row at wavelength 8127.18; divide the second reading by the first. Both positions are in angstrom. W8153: 0.97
